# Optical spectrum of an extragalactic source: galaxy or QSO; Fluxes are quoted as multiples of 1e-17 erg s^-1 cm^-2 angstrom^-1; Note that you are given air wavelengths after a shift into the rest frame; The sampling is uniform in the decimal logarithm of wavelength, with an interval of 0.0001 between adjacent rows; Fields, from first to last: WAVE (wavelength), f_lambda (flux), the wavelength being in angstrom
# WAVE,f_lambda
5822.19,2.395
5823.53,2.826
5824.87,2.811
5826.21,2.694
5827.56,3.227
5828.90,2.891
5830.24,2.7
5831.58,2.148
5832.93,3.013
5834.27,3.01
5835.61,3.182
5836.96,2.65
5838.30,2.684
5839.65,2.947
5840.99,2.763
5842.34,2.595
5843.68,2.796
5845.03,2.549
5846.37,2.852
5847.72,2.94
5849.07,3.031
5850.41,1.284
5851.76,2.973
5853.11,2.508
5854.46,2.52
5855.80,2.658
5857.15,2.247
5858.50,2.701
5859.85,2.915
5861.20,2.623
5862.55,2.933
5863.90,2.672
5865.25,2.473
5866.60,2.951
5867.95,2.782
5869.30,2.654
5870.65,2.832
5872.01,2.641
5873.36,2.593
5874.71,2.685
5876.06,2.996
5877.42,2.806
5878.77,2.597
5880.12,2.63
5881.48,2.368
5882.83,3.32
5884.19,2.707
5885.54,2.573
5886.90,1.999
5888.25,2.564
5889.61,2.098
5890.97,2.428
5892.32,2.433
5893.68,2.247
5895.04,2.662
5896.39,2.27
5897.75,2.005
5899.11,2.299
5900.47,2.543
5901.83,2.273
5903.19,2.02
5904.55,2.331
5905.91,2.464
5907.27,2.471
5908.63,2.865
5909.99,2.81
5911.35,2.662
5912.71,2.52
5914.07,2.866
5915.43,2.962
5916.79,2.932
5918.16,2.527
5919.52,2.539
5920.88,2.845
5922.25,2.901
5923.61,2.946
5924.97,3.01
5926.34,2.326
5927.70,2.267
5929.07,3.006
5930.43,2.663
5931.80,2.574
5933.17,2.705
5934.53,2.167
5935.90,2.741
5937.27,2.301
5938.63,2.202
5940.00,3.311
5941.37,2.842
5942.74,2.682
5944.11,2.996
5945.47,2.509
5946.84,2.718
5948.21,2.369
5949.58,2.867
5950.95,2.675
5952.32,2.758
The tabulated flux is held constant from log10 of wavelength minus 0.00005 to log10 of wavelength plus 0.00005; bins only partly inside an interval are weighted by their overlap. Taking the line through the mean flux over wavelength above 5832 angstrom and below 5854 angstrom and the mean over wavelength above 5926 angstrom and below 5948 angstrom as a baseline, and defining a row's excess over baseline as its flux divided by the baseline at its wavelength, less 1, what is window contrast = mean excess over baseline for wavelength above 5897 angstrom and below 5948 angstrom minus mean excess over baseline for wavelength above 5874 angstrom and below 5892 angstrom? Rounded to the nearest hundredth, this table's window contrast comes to 0.02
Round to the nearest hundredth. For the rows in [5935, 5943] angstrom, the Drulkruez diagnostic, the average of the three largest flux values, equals 2.96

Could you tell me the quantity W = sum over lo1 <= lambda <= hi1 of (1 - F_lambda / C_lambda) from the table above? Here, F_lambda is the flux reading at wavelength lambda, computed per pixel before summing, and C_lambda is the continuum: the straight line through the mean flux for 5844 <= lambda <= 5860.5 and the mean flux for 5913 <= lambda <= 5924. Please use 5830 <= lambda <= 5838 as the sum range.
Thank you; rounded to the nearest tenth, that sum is -0.6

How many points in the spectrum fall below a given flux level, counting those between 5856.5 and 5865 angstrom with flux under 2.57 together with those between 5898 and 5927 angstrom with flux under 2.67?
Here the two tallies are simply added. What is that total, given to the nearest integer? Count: 13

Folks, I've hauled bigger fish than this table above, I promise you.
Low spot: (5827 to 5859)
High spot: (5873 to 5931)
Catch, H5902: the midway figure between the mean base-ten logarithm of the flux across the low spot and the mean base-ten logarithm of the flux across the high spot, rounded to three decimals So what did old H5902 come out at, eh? 0.417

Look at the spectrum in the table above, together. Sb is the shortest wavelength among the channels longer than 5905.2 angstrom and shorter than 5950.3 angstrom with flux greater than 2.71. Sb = 5908.63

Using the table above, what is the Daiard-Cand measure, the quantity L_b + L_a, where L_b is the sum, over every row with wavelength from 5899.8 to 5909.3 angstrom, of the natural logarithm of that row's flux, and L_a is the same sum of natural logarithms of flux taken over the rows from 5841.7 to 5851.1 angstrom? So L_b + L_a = 12.6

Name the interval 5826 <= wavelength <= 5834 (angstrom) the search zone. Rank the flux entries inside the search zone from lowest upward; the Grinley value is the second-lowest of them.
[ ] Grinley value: 2.694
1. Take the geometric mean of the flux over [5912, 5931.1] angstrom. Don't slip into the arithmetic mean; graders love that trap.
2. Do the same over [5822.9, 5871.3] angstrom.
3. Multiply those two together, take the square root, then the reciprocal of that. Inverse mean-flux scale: 0.369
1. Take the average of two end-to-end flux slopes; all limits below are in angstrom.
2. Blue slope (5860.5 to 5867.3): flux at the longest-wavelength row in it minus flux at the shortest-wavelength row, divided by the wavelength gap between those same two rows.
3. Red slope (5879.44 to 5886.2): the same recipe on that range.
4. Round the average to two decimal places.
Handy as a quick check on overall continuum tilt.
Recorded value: 0.03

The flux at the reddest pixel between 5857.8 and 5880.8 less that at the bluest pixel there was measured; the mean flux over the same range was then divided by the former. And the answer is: -39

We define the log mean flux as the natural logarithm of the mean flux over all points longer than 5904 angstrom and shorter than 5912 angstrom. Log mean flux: 0.96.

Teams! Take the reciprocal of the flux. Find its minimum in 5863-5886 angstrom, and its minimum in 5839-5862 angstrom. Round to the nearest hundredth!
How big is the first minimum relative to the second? 0.91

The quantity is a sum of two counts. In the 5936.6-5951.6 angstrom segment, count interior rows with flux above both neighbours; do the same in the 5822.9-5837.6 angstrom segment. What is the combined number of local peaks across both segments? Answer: 7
